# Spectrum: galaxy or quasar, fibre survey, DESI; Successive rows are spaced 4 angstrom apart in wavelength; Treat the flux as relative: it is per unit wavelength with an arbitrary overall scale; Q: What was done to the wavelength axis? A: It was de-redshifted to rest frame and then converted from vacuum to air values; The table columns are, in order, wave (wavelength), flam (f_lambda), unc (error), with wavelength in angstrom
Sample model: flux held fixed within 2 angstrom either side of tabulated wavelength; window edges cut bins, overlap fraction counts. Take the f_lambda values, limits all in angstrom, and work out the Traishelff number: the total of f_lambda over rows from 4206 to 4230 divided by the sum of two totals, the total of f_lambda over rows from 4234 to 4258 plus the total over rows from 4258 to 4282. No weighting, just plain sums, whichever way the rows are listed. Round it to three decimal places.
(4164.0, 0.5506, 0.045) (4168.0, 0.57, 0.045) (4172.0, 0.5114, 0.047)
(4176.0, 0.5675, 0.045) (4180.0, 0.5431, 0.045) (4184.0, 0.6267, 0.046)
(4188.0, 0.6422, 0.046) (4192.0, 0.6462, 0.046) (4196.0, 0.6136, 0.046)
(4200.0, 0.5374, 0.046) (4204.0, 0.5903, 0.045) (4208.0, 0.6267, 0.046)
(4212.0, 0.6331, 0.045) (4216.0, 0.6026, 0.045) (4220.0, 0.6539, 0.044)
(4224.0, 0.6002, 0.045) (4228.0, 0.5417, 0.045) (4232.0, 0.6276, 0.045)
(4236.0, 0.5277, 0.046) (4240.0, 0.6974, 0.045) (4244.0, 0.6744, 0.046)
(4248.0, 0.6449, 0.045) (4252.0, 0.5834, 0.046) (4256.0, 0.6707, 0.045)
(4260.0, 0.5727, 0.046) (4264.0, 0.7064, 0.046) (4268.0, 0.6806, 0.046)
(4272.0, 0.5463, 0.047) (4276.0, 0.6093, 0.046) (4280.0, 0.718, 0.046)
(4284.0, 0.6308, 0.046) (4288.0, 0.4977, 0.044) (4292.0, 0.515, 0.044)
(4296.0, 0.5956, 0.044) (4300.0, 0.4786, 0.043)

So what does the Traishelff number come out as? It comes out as 0.479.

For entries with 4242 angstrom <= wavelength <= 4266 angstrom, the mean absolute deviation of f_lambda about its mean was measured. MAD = 0.043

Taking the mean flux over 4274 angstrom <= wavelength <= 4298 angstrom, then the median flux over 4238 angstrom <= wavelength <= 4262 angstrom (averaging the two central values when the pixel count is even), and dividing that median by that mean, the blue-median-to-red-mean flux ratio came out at 1.11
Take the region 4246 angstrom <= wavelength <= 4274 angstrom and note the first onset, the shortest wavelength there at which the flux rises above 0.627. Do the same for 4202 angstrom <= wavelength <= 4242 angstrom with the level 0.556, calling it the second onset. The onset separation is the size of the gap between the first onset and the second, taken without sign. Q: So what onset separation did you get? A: 44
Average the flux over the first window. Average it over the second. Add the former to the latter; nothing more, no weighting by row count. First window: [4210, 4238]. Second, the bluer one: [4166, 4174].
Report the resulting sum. 1.14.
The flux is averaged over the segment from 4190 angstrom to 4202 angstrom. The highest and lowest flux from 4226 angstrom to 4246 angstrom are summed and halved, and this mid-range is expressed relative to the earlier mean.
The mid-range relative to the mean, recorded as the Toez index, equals 1.02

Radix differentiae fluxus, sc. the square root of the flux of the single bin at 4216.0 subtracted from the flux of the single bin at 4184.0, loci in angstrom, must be 0.16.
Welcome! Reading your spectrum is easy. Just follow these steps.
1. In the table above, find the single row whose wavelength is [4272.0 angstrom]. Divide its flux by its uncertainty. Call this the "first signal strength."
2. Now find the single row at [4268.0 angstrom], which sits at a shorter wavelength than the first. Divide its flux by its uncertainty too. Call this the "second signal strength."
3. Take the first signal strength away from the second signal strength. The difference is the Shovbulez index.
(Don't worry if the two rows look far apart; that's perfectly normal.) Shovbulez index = 3.2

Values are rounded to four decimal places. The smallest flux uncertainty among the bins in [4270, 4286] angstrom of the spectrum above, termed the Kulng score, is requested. 0.0460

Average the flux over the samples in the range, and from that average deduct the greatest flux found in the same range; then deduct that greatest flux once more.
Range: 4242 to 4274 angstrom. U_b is -0.78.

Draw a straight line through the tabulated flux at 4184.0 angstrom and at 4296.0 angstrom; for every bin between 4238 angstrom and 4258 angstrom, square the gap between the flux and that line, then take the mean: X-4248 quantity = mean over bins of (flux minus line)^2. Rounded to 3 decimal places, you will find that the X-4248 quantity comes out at 0.004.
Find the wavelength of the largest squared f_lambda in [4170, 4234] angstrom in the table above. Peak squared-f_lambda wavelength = 4220.0 angstrom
